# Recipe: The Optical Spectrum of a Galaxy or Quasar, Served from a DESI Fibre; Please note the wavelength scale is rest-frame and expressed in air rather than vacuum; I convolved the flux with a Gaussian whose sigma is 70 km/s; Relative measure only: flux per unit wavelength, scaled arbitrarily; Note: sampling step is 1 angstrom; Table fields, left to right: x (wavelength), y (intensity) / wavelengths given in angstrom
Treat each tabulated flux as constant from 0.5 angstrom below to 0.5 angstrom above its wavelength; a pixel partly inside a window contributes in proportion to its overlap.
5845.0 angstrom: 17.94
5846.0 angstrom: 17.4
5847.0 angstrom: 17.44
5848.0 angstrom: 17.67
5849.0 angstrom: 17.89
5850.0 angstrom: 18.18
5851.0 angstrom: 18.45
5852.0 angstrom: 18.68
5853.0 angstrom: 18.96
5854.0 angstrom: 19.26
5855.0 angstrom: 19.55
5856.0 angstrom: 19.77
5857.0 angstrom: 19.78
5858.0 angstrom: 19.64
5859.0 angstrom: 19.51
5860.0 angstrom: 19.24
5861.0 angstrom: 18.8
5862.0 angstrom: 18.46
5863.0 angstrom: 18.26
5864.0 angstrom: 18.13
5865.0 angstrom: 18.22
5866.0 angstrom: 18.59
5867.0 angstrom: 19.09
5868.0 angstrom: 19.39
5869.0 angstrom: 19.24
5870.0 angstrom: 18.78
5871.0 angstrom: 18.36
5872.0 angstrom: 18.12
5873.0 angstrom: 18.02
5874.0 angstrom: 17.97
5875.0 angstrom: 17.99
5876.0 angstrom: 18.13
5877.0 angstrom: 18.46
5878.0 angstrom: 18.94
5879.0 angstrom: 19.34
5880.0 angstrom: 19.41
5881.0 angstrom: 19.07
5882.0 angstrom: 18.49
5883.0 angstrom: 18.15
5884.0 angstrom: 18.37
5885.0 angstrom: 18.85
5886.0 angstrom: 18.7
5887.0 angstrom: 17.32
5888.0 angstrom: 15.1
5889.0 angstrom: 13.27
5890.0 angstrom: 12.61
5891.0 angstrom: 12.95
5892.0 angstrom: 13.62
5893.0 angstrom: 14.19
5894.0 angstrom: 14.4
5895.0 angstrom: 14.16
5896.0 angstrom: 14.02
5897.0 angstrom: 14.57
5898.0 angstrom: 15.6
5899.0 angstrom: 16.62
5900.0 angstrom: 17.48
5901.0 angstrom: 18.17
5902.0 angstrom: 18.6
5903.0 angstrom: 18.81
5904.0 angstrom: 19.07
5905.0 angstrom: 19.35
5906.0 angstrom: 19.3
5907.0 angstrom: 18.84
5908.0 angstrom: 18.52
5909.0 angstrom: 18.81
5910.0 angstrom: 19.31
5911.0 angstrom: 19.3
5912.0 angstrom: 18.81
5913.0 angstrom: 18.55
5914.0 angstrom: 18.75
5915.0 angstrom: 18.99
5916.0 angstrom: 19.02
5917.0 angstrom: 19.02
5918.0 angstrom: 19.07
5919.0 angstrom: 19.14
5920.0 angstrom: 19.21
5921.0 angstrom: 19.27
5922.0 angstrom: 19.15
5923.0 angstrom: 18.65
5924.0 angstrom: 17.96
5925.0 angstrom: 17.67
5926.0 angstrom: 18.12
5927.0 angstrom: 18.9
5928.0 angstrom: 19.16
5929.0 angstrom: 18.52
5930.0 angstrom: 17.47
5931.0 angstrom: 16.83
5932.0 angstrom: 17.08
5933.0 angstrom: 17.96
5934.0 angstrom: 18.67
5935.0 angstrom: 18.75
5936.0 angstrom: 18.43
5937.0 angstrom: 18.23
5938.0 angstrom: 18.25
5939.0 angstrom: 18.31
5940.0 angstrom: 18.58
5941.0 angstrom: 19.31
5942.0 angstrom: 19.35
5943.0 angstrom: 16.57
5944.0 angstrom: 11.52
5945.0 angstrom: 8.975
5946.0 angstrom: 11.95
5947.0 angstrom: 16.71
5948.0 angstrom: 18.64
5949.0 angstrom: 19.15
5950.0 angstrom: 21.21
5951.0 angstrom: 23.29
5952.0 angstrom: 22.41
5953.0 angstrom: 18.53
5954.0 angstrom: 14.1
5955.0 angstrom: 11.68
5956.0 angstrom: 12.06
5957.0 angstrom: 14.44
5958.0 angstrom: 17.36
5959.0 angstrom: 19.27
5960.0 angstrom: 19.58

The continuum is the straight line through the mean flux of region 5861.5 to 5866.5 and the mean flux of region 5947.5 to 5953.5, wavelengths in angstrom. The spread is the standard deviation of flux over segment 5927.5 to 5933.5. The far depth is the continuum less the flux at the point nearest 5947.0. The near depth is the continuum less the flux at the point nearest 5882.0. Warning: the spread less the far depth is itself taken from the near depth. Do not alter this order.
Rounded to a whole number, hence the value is 3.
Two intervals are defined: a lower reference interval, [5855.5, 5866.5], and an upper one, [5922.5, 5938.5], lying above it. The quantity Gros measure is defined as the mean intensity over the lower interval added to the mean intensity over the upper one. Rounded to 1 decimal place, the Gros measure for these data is 37.1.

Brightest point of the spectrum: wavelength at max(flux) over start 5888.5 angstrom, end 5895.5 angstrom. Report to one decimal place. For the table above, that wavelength 5894.0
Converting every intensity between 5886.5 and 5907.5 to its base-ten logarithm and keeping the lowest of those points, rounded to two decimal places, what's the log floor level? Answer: 1.10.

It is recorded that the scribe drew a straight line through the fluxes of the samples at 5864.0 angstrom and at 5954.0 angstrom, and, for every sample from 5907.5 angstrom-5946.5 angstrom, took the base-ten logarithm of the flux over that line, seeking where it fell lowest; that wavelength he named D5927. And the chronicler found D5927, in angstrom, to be 5945.0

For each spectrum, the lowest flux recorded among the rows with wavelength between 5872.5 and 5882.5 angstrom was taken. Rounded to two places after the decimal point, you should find 17.97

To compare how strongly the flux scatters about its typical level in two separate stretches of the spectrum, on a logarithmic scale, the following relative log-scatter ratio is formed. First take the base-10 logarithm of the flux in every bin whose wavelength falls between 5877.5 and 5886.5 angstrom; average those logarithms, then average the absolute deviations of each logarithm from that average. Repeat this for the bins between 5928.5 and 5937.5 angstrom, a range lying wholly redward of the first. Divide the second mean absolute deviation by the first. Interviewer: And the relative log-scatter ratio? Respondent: 1.8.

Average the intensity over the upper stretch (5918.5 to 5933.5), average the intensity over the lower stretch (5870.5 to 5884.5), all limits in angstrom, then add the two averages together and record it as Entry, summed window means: 36.8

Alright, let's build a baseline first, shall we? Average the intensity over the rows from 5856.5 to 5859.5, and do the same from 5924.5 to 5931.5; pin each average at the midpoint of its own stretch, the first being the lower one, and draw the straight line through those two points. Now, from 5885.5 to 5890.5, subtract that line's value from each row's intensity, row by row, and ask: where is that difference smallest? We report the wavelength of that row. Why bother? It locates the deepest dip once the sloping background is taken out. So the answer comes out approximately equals 5890.0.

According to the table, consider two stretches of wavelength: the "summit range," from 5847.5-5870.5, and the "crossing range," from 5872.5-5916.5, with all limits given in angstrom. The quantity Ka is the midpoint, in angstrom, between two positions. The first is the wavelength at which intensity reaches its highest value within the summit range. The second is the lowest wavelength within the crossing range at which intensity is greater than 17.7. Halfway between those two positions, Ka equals 5865.0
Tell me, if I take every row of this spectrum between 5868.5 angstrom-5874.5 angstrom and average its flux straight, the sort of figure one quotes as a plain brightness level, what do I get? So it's 18.4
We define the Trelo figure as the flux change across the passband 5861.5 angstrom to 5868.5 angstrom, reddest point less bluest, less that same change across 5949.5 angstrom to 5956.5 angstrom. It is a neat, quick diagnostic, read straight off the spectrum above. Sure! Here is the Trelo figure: 10.1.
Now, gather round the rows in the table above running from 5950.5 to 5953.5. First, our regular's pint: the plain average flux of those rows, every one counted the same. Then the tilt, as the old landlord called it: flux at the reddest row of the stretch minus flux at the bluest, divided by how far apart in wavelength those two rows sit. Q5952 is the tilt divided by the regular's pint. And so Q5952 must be -0.111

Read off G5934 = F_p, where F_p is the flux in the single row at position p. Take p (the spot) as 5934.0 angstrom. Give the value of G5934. 18.67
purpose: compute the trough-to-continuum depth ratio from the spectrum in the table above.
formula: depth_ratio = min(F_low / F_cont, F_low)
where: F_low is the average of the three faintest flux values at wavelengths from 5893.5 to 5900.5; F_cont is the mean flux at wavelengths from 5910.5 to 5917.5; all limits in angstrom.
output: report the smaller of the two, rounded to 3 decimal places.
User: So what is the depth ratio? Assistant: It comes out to 0.750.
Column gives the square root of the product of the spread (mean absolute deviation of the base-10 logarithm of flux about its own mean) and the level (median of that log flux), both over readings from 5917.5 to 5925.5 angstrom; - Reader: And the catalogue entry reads 0.12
